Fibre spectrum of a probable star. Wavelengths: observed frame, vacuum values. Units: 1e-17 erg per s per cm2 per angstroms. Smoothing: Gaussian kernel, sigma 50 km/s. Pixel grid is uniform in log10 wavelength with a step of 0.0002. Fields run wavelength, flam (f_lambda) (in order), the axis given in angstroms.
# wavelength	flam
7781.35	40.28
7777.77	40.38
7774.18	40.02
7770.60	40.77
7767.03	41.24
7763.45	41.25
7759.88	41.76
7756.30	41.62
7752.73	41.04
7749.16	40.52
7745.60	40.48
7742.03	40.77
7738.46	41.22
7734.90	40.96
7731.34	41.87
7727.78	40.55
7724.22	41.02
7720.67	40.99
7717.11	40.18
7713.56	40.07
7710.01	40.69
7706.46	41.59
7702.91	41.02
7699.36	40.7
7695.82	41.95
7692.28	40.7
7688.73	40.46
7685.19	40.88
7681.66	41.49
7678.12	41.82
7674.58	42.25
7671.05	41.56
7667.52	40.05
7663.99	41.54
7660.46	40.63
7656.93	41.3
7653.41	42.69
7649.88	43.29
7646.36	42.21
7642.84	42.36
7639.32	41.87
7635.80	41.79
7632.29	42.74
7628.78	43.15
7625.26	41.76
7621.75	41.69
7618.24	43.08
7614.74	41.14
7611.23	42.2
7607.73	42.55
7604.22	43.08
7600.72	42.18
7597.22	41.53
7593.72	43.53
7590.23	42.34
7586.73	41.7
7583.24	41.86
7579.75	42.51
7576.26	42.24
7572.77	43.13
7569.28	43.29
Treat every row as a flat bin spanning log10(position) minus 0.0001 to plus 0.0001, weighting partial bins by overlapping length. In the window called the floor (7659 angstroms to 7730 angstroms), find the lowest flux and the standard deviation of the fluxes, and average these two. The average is 20.3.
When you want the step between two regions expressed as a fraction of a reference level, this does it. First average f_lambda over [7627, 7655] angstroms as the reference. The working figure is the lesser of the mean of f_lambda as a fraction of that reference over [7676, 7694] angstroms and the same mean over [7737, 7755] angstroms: 0.960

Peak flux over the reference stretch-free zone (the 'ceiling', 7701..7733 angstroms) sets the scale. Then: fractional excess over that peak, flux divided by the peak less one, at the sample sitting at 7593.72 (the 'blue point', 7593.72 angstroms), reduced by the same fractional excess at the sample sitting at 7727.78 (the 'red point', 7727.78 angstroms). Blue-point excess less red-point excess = 0.07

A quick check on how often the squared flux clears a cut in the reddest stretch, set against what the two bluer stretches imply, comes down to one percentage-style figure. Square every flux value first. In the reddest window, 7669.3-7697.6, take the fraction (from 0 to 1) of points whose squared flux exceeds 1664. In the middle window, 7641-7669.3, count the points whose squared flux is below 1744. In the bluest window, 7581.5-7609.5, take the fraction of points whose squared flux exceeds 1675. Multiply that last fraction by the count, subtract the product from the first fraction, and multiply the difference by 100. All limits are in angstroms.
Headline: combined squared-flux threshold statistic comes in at -325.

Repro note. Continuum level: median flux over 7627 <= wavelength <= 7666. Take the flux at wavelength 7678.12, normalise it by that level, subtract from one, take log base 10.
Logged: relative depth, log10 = -2.03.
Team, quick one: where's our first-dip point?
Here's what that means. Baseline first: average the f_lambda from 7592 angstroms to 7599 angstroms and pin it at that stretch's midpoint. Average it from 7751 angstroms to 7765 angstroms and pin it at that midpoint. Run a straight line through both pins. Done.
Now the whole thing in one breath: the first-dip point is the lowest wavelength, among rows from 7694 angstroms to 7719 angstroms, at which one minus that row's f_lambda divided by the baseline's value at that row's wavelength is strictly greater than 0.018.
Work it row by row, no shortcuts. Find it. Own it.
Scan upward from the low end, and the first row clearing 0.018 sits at 7699.36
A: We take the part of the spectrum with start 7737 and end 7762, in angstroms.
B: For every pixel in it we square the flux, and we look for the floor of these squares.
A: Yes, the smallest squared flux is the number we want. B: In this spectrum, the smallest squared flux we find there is 1639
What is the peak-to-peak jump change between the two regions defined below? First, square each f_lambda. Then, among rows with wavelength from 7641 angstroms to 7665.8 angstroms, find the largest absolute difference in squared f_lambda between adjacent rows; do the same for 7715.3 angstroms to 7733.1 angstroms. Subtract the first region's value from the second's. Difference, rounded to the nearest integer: -8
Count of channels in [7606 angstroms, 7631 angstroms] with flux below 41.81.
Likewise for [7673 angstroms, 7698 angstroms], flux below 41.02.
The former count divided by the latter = 1.0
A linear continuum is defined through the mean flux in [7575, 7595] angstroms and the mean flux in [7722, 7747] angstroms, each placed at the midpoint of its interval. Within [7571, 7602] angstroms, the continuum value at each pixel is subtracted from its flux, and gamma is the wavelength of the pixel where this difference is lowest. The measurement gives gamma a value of 7597.22 angstroms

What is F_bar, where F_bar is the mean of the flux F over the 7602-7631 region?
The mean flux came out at 42.3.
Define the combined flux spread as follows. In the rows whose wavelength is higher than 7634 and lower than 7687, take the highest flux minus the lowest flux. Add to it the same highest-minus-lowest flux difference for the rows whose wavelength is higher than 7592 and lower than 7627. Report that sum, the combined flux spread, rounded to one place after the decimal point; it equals 5.6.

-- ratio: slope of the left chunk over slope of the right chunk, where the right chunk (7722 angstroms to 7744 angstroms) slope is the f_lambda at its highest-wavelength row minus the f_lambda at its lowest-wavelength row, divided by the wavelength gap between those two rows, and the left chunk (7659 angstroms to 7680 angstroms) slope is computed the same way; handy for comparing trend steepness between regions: -4.8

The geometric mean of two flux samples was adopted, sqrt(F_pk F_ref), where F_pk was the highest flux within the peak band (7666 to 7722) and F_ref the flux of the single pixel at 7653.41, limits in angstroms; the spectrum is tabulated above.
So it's 42.5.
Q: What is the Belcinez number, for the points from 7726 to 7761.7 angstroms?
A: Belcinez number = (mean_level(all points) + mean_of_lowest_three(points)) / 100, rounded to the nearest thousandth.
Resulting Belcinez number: 0.816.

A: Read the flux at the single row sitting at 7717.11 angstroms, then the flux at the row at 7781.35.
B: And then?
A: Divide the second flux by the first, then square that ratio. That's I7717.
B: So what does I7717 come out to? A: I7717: 1.00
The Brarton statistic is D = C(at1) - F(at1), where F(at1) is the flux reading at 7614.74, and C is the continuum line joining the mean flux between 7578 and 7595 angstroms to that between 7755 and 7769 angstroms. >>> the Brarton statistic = 1.1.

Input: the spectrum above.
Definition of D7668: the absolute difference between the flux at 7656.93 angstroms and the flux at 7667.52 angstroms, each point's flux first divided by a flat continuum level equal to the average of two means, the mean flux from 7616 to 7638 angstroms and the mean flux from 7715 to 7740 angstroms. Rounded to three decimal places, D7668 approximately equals 0.030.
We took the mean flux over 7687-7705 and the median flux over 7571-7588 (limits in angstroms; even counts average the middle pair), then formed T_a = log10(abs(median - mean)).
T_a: 0.11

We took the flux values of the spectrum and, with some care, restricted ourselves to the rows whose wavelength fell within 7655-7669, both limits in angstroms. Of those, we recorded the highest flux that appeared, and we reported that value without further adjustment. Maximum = 41.54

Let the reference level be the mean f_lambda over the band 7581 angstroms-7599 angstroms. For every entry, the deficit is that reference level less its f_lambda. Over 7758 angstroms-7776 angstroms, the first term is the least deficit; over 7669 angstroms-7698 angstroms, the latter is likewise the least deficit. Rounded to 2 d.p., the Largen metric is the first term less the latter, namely 0.49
